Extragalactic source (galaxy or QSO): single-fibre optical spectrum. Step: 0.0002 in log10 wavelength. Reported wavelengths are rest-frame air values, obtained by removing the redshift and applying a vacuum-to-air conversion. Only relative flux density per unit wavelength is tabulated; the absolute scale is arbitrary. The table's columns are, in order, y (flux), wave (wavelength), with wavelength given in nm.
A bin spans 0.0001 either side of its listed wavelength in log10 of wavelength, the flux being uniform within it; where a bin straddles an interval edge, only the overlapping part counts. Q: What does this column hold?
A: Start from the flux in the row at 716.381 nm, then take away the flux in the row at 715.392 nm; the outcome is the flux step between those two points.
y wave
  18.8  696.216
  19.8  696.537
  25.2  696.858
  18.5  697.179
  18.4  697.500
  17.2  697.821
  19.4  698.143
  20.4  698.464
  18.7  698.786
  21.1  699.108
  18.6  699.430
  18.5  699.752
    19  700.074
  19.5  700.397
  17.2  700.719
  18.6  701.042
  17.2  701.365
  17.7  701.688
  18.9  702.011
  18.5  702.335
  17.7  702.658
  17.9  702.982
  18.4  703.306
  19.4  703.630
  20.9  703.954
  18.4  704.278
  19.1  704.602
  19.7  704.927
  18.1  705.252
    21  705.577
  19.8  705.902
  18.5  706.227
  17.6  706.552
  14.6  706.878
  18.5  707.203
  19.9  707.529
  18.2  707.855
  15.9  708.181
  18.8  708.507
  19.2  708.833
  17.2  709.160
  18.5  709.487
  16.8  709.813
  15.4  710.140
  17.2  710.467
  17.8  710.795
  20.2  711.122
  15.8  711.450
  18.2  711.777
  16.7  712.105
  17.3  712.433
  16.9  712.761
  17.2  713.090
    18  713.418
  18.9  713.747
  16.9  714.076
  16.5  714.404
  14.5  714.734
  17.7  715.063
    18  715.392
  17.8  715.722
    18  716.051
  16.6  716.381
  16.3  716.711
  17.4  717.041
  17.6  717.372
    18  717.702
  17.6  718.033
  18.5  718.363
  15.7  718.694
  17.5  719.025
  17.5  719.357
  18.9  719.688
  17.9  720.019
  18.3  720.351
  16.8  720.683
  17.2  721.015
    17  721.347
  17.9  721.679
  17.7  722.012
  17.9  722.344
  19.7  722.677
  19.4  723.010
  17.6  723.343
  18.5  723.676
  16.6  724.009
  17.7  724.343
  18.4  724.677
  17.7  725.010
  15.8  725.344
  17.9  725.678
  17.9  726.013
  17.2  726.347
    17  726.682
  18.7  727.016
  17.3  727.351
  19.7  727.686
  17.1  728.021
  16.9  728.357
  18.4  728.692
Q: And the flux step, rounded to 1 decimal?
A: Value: -1.4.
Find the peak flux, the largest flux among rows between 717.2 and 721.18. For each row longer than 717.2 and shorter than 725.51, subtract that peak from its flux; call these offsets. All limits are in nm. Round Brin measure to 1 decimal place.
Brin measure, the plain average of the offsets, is -1.2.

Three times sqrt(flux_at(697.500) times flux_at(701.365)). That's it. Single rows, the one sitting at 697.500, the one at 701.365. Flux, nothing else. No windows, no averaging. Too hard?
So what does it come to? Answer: 53.4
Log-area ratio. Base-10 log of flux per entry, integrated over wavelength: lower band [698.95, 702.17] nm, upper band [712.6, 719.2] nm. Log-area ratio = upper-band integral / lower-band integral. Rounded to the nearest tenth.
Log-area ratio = 2.0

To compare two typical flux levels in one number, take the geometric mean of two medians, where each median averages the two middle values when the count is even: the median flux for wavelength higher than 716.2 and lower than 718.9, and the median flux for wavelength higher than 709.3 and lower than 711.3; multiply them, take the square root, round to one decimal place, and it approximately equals 17.5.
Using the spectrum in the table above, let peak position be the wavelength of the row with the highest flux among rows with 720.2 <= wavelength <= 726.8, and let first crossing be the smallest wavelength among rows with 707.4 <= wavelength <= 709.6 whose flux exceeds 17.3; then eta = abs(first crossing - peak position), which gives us 15.15 nm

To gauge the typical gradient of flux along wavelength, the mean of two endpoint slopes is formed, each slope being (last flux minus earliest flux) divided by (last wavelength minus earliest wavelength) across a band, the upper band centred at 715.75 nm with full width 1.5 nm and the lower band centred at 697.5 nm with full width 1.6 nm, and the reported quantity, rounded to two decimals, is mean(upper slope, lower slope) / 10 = -0.27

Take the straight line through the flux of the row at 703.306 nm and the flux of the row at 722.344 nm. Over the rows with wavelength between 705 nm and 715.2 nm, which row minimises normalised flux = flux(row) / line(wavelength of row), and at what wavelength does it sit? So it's 706.878 nm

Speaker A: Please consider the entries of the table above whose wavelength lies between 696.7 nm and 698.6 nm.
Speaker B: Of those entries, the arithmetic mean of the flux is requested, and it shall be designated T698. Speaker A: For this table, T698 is 19.8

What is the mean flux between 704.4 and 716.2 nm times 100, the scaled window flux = 1779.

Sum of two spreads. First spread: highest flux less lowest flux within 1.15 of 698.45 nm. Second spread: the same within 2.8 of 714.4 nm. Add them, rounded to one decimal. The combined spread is 8.3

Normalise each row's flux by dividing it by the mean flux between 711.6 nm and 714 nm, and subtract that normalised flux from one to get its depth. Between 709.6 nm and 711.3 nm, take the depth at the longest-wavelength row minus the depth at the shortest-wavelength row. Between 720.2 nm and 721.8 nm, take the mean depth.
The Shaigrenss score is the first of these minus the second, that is -0.20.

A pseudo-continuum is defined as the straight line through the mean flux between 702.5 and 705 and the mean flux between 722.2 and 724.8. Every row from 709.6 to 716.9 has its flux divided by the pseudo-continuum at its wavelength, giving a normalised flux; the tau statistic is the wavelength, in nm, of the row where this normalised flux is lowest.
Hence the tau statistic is 714.734 nm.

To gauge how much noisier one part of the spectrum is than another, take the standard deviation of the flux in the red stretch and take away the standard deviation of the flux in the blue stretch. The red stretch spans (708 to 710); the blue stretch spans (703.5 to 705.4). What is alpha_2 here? 0.3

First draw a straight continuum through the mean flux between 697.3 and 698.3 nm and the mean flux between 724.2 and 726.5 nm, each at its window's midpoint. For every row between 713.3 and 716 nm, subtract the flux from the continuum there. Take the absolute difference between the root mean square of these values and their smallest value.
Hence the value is 2.4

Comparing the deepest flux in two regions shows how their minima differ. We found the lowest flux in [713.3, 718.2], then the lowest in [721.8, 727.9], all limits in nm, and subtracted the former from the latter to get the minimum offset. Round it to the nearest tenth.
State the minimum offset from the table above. 1.3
